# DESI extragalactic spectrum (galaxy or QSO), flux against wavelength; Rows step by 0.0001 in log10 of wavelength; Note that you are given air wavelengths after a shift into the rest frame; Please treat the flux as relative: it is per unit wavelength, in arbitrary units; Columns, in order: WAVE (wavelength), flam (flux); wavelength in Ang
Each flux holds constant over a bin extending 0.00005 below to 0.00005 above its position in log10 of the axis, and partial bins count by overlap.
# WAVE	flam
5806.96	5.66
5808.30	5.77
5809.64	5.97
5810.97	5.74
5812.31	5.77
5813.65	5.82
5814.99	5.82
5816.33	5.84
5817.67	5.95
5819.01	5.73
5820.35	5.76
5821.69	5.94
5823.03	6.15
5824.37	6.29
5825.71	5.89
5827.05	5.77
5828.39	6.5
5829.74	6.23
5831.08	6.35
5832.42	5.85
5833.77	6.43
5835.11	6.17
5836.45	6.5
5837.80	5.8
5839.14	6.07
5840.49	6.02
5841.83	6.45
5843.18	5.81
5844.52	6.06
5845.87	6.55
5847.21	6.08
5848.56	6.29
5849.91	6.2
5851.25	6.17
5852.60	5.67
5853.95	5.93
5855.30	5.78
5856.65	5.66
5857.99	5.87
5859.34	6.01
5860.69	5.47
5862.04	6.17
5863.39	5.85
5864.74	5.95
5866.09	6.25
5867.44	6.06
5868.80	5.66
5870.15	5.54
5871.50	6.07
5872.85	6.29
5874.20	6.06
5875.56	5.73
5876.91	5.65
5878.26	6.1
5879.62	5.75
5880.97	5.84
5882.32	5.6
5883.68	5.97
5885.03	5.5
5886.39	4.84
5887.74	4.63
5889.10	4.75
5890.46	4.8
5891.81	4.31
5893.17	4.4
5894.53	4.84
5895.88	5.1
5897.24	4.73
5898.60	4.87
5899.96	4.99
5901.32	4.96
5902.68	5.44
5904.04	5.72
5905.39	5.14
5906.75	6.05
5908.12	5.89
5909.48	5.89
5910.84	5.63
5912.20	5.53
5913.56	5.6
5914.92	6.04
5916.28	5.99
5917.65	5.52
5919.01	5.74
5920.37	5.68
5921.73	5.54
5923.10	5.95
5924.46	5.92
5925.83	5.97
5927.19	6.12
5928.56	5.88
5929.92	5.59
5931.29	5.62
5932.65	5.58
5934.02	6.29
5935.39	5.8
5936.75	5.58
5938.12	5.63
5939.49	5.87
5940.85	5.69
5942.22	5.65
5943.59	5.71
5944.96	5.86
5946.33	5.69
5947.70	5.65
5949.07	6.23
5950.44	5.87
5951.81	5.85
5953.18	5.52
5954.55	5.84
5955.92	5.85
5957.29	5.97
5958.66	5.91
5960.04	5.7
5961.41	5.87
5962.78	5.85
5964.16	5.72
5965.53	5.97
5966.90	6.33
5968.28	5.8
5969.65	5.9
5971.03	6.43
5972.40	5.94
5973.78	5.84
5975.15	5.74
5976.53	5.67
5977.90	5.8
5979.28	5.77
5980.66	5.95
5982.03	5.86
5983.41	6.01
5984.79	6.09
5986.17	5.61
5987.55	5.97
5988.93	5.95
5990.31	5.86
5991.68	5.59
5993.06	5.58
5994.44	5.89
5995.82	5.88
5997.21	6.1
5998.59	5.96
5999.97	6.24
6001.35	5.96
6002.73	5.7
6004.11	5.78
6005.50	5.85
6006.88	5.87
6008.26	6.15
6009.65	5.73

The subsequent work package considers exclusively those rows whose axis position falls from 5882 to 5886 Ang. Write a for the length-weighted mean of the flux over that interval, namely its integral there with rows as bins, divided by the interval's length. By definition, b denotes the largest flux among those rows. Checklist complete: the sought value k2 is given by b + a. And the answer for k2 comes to 11.6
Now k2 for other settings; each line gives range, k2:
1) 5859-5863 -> 12.0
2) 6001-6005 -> 11.8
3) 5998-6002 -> 12.3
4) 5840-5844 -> 12.6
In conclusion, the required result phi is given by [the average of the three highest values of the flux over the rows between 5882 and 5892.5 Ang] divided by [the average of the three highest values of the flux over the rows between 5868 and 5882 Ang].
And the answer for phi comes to 0.92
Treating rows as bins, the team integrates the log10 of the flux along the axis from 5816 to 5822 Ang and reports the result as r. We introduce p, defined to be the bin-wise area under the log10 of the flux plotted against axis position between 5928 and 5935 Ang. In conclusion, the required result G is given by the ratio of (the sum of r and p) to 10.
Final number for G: 0.99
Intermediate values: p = 5.34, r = 4.6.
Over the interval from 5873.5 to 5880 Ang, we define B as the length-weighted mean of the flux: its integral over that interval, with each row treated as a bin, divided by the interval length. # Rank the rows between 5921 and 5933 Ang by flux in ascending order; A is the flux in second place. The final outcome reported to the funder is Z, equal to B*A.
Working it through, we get 33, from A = 5.58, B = 5.86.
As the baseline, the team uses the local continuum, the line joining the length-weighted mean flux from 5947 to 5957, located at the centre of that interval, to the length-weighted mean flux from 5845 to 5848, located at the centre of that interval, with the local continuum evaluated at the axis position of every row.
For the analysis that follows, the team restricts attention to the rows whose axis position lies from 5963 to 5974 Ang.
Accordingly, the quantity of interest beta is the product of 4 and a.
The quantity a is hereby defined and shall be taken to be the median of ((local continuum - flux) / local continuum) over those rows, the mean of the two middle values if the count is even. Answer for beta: -0.11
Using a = -0.029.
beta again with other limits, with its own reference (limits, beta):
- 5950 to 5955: -0.01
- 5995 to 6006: -0.20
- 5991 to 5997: -0.06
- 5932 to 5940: 0.13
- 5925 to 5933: 0.12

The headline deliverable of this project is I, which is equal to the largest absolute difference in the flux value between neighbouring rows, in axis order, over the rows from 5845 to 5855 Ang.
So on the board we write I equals 0.50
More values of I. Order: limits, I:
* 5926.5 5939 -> 0.71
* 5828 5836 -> 0.58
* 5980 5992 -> 0.48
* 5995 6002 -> 0.28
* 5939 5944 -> 0.18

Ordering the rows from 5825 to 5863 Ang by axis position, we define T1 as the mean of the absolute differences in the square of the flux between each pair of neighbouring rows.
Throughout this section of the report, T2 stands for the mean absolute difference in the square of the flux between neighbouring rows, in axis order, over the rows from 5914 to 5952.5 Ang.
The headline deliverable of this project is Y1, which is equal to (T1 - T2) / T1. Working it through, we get 0.4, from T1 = 4.1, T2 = 2.4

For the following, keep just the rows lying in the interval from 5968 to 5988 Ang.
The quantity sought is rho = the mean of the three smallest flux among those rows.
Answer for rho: 5.67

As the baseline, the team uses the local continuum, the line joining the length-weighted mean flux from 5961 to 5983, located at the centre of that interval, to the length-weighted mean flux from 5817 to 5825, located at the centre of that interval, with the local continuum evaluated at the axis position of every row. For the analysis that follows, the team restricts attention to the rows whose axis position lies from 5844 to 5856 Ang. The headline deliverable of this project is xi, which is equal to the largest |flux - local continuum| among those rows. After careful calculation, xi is 0.59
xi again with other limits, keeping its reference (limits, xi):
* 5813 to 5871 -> 0.59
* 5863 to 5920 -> 1.63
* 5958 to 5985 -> 0.52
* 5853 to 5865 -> 0.48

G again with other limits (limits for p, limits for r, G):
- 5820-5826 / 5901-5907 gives 0.91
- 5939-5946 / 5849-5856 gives 1.07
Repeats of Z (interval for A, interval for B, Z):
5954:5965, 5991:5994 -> 32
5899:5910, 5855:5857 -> 29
